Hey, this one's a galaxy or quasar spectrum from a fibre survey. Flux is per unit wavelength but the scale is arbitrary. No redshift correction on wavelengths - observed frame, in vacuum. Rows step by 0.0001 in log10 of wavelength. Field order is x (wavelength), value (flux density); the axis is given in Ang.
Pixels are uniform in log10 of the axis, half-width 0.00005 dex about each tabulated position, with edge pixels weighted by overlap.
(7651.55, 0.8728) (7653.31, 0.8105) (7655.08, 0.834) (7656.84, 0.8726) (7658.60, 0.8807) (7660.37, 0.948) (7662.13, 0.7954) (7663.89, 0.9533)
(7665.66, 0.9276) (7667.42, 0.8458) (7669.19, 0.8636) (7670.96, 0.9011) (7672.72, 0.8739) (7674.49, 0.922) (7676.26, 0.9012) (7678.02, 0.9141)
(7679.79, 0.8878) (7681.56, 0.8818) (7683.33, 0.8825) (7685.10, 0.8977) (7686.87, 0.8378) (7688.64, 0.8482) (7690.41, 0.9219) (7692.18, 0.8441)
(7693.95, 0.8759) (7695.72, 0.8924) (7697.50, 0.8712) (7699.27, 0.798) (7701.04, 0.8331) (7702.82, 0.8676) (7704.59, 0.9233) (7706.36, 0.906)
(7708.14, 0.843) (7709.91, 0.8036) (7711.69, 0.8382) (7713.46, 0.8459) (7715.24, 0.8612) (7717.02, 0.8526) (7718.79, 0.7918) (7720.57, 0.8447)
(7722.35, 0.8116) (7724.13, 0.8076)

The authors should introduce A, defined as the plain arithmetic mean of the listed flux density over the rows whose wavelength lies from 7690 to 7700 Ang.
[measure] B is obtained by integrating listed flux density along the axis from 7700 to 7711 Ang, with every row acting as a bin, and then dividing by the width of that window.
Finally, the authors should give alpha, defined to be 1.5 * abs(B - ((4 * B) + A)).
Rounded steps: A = 0.867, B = 0.86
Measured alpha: 5.18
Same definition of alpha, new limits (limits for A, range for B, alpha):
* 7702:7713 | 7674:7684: 5.34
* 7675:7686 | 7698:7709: 5.22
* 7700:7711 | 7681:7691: 5.24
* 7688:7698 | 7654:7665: 5.27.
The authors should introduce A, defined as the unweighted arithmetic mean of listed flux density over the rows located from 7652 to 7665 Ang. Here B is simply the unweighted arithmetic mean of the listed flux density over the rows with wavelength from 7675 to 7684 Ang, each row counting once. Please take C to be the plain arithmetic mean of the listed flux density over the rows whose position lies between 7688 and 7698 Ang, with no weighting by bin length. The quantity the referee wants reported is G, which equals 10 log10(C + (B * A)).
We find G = 2.18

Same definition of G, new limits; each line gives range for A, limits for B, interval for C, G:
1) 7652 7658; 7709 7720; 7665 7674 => 1.99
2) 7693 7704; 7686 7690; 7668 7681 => 2.09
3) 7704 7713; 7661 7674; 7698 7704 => 2.02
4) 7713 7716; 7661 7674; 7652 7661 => 2.10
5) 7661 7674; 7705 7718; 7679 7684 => 2.13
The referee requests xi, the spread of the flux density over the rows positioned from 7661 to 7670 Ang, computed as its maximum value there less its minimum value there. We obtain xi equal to 0.158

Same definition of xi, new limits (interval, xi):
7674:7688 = 0.084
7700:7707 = 0.090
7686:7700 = 0.124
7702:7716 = 0.120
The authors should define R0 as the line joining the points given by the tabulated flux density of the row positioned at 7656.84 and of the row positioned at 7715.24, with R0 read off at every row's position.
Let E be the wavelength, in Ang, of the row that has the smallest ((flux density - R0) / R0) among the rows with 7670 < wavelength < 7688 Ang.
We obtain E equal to 7686.87 Ang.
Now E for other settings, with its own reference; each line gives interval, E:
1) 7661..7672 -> 7662.13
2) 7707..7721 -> 7718.79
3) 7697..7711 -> 7699.27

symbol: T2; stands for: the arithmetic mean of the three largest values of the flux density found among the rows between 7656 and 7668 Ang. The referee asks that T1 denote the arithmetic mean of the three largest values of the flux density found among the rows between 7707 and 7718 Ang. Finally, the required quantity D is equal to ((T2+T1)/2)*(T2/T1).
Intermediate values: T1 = 0.853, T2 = 0.94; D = 0.99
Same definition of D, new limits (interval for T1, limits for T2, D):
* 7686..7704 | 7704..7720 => 0.90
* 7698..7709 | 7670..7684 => 0.92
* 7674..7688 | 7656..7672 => 0.96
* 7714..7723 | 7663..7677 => 0.98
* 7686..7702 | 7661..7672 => 0.94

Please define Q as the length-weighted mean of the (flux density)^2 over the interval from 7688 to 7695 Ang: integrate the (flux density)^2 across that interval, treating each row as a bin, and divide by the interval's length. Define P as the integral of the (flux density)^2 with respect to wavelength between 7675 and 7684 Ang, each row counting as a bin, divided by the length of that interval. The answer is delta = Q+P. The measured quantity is 1.566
